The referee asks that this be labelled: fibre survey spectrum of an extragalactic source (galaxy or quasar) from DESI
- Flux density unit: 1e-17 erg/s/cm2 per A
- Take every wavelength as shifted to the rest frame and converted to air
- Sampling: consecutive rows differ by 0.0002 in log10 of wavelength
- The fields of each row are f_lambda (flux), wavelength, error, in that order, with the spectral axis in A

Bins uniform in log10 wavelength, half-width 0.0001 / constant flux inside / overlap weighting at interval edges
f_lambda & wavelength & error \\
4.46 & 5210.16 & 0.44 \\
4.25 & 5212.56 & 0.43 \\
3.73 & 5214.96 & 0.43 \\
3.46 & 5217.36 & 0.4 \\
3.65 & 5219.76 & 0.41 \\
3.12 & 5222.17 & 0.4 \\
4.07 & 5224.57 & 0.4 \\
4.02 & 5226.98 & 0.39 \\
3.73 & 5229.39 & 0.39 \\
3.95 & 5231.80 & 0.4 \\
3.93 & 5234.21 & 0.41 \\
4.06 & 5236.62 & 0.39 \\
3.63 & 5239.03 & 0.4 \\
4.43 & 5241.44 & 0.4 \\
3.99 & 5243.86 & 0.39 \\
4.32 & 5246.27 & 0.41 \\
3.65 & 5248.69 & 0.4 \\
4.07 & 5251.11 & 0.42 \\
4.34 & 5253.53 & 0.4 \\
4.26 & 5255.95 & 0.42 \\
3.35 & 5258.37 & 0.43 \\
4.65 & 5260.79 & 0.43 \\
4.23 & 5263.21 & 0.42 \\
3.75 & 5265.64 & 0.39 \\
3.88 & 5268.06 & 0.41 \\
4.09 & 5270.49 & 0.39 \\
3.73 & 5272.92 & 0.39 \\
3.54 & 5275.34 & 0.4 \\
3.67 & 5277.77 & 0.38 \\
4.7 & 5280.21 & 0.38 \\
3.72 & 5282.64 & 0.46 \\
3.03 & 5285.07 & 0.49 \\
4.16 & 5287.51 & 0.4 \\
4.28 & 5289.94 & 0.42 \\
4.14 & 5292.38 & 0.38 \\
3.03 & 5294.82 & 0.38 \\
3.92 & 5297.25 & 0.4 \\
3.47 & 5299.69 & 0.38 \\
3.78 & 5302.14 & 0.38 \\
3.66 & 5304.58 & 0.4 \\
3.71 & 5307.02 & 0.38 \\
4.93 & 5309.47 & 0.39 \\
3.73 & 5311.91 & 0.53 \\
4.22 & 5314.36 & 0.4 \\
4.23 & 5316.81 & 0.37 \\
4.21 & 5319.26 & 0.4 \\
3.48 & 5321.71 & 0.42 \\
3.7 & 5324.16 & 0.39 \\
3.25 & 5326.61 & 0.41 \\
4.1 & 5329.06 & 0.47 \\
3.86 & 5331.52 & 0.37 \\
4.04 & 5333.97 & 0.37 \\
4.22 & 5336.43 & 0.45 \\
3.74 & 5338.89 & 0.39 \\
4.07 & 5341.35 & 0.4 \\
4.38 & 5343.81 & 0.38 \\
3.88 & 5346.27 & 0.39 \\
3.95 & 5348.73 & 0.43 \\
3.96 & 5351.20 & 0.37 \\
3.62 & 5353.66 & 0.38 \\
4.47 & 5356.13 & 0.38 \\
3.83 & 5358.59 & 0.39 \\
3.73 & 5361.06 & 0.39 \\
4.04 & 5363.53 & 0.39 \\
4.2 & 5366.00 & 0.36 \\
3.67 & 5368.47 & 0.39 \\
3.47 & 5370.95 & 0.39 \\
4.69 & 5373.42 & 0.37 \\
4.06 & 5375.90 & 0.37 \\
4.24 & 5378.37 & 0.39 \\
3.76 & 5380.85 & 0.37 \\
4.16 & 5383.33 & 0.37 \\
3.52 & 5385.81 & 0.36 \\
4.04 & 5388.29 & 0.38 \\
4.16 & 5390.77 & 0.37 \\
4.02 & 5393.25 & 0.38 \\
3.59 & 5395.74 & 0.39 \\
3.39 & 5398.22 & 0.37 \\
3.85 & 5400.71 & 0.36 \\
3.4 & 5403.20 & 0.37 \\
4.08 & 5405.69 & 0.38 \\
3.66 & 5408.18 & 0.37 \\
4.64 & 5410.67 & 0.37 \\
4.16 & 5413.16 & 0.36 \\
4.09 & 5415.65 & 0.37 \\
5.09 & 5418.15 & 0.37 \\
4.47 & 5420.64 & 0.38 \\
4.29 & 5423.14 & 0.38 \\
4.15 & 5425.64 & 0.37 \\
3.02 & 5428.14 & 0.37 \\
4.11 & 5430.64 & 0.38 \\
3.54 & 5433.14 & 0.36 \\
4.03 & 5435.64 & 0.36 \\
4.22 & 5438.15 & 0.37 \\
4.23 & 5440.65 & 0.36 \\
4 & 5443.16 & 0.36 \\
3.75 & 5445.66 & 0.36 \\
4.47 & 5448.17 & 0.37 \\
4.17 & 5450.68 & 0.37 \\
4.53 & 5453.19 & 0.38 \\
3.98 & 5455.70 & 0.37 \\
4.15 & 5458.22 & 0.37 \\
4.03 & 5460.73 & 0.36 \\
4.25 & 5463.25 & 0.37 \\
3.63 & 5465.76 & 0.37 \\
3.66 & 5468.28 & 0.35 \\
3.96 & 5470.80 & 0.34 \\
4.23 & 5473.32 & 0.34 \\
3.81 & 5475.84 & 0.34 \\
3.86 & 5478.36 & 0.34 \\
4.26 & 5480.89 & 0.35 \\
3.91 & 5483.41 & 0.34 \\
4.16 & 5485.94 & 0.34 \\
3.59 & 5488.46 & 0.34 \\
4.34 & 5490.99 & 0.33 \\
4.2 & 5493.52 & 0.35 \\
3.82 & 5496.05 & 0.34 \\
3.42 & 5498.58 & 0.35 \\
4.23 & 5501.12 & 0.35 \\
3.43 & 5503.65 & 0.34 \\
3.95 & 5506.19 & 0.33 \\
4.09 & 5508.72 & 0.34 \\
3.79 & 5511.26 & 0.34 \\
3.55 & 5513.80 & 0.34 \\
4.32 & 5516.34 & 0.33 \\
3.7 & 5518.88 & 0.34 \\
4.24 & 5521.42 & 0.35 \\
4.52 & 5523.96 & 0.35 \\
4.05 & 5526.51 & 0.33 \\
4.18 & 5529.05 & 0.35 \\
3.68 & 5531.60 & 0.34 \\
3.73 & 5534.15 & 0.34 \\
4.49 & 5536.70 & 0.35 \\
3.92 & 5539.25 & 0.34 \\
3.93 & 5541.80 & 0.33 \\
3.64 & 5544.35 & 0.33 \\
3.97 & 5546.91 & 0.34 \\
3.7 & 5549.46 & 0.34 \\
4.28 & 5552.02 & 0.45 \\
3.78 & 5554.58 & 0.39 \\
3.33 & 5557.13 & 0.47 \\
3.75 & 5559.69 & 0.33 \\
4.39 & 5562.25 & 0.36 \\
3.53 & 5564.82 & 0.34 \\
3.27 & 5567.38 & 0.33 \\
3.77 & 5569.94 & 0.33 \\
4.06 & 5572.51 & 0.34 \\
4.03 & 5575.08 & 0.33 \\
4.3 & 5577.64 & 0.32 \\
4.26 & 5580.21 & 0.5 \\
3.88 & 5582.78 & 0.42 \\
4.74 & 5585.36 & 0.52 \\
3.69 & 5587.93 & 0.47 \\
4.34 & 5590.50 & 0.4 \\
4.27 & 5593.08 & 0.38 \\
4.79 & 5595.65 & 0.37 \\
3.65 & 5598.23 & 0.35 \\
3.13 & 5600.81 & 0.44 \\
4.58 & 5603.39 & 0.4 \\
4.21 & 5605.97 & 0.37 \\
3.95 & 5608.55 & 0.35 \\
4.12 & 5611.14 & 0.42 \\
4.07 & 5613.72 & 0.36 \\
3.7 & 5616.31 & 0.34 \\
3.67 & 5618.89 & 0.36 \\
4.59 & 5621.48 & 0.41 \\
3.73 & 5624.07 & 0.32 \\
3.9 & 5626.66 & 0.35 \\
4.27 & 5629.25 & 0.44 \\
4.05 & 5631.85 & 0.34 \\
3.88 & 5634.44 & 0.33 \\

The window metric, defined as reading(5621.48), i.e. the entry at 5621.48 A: 4.59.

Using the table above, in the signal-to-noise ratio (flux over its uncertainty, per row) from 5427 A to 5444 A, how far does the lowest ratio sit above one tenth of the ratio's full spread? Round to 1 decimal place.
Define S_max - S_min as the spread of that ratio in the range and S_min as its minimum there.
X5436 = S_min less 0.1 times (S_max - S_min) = 7.8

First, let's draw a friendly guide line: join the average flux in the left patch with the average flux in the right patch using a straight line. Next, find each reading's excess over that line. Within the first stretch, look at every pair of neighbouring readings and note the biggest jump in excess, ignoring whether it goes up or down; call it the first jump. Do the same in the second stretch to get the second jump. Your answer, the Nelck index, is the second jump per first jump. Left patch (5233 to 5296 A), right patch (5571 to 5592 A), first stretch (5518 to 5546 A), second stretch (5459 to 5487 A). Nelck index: 0.8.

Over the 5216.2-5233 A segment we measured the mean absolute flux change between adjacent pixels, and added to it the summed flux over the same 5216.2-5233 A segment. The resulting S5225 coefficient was 26.4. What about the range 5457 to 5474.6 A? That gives 28.2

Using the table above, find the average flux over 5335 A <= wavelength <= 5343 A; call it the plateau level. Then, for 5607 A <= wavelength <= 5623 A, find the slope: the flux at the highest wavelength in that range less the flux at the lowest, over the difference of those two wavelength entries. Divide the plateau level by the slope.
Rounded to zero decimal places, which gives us 81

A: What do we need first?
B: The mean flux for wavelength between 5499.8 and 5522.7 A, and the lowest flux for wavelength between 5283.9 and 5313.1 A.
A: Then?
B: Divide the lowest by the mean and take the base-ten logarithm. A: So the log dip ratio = -0.11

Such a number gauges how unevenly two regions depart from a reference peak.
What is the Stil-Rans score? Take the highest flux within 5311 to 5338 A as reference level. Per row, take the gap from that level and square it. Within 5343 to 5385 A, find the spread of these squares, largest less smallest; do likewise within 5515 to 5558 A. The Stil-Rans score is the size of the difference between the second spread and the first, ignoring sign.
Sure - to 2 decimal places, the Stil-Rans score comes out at 0.23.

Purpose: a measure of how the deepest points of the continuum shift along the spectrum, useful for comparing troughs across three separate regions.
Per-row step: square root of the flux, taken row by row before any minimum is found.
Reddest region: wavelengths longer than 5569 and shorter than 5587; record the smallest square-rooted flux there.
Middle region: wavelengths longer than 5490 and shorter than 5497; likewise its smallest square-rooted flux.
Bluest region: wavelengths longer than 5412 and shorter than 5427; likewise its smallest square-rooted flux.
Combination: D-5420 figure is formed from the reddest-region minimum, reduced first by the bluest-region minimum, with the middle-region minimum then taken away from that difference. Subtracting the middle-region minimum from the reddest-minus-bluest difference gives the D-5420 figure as -2.04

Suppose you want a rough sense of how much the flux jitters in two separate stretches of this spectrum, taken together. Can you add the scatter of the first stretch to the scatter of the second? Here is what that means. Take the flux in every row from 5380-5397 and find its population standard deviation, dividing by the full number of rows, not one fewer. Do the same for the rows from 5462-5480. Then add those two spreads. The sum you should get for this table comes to 0.479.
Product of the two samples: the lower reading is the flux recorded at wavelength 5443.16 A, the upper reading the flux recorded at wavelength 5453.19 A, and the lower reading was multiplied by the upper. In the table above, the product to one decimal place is 18.1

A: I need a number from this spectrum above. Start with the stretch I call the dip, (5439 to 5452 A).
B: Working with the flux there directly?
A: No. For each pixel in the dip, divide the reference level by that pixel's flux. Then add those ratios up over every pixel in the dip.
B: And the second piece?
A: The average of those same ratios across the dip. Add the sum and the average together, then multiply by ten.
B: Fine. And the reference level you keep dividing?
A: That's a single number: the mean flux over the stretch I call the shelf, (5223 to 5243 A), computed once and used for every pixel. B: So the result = 58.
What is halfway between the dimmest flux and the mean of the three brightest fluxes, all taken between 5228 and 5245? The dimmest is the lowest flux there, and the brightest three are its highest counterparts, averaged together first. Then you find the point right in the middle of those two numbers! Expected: 3.895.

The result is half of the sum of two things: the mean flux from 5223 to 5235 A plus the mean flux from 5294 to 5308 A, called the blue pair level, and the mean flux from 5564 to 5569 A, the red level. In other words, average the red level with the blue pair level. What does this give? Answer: 5.47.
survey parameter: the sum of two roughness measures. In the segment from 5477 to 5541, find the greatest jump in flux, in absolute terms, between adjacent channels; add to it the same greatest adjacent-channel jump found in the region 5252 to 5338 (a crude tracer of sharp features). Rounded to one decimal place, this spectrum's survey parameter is 2.1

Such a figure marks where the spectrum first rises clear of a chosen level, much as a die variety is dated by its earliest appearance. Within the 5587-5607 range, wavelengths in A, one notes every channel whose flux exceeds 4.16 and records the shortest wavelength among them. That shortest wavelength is 5590.50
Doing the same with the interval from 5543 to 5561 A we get 5552.02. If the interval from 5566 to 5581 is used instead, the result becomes 5577.64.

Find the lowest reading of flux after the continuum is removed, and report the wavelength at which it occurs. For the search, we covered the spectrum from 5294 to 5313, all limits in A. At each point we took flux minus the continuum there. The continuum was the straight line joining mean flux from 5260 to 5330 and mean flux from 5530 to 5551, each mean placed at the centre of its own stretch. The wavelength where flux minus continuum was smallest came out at 5294.82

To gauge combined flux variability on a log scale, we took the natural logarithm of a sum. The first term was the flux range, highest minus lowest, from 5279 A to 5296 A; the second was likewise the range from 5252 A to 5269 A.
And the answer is 1.1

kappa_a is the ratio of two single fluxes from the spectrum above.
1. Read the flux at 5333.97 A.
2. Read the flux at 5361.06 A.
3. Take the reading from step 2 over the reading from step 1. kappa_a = 0.92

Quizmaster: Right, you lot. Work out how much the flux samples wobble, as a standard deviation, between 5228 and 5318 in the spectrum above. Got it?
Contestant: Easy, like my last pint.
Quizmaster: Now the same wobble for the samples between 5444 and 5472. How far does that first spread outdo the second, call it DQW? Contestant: 0.12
